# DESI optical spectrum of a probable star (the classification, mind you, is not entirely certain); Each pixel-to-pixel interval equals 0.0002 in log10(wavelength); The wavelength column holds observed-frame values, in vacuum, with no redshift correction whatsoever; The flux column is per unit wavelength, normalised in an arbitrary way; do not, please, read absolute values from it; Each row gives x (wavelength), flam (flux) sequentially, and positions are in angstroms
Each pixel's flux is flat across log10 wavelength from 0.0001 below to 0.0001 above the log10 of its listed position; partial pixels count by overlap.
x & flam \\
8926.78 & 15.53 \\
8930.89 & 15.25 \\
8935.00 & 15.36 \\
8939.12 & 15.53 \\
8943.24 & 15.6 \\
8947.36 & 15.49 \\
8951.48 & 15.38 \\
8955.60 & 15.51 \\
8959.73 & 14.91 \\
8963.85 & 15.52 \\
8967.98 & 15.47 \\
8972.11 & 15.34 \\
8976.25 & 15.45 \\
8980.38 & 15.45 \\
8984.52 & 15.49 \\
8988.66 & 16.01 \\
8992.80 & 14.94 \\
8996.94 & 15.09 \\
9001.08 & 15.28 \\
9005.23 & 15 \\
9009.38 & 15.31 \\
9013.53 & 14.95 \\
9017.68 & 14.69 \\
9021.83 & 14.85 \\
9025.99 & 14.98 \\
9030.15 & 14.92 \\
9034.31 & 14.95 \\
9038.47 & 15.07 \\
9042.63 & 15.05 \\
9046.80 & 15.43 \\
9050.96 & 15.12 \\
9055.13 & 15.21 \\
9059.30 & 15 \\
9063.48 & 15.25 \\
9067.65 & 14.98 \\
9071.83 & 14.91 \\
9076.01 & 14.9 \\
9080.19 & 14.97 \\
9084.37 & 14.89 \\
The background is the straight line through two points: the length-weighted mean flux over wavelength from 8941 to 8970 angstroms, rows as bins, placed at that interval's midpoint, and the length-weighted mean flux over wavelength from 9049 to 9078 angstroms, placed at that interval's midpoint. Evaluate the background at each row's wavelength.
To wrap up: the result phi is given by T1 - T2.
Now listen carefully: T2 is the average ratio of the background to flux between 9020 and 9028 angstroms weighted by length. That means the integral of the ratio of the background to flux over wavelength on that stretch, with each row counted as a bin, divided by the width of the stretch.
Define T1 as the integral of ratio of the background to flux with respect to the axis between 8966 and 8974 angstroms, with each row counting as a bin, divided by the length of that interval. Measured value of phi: -0.020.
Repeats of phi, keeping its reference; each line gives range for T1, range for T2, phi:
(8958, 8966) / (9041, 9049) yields 0.020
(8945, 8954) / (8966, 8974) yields 0.002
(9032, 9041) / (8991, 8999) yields -0.009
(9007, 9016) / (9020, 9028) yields -0.009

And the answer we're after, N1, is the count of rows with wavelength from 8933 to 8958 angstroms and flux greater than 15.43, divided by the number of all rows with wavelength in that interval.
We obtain 0.7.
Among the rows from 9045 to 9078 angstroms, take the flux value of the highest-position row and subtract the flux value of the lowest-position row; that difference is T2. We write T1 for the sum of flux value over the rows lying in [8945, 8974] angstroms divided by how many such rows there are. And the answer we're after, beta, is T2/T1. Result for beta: -0.034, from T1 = 15.4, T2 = -0.53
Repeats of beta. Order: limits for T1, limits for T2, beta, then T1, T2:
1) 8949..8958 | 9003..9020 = -0.020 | 15.4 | -0.31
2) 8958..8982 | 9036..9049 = 0.023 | 15.4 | 0.36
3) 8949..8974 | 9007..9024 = -0.030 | 15.4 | -0.46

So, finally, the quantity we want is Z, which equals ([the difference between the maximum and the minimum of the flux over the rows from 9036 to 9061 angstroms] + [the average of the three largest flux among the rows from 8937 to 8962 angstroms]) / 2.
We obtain 7.99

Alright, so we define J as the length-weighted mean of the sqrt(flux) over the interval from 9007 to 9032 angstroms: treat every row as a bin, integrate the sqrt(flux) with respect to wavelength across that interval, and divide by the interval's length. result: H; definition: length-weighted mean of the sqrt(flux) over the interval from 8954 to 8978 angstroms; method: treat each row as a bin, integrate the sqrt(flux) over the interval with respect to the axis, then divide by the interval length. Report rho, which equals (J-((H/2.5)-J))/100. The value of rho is 0.0616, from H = 3.92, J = 3.87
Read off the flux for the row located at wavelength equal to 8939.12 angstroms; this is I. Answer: 15.53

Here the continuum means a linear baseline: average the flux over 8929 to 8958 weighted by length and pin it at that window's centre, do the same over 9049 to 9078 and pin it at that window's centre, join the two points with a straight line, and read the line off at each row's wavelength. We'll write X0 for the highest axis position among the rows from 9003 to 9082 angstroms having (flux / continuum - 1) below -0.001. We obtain 9080.19 angstroms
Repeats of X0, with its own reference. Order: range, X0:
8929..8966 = 8959.73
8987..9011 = 9005.23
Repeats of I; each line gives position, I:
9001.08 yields 15.28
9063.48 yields 15.25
